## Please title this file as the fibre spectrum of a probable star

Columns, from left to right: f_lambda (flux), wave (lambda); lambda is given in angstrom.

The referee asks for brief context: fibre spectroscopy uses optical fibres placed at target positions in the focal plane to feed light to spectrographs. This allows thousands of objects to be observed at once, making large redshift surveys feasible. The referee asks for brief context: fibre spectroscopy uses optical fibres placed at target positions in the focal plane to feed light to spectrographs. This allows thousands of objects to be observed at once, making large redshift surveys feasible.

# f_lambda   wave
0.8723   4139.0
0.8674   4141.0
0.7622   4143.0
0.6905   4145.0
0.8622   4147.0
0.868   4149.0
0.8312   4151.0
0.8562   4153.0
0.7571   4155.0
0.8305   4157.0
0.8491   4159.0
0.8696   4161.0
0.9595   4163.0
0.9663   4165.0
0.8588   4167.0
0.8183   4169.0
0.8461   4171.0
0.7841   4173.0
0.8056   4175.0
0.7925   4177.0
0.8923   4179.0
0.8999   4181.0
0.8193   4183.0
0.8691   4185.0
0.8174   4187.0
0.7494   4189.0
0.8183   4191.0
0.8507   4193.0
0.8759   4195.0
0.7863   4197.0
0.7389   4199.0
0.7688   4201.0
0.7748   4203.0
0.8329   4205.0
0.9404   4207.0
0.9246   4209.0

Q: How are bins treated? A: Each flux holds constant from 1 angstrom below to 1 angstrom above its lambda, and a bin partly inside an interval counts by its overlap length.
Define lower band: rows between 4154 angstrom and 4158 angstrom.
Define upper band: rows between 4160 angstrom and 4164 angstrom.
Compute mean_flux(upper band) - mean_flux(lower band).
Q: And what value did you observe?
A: 0.12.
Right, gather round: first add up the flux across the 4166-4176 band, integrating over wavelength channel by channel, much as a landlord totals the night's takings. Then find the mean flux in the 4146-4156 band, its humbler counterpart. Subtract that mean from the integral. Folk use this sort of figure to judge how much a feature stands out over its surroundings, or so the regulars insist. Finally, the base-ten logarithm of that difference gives 0.869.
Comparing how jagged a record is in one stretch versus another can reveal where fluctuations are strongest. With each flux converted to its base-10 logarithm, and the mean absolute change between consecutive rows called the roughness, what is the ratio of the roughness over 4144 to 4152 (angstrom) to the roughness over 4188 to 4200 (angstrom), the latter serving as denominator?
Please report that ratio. 1.4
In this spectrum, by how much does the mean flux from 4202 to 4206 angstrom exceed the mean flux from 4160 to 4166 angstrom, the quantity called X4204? -0.13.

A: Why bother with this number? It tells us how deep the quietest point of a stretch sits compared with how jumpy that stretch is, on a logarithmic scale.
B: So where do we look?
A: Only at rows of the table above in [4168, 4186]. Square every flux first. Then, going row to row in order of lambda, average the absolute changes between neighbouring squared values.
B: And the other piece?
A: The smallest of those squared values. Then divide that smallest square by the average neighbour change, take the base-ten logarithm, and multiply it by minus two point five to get -2.27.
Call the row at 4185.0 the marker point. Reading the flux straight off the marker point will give 0.8691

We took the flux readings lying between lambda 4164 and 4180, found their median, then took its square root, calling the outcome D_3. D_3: 0.912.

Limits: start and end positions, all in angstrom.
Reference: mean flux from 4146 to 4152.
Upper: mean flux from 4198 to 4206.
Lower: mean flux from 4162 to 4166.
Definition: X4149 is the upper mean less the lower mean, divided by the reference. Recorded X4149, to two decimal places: -0.22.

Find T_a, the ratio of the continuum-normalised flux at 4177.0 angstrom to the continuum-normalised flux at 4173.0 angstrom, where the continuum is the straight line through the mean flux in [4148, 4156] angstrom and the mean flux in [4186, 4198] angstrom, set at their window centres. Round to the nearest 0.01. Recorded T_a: 1.01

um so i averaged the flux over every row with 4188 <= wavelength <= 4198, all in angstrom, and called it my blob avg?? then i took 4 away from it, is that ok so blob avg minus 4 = -3.18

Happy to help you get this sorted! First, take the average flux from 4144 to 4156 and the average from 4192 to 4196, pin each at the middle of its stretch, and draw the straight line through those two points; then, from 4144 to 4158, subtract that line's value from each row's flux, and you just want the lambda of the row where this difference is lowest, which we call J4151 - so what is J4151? 4145.0 angstrom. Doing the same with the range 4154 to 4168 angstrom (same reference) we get 4155.0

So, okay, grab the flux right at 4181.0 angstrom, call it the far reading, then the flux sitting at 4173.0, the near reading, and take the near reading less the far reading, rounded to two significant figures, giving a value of -0.12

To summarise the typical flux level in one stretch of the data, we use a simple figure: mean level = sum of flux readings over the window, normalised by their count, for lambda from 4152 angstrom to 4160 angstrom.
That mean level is 0.823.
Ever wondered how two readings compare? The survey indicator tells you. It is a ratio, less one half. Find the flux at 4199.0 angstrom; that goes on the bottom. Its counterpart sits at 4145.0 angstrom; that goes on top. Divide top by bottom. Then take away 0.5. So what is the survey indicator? 0.43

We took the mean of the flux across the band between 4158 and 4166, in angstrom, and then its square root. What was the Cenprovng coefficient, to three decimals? 0.955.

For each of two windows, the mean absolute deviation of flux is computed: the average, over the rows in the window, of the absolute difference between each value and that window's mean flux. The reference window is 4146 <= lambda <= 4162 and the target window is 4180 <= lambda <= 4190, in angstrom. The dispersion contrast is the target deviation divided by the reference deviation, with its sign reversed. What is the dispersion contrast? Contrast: -1.7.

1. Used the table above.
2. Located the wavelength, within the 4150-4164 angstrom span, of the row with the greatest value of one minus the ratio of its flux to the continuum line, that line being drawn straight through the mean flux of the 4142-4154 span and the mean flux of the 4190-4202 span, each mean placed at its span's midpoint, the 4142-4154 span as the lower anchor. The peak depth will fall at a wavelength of 4155.0 angstrom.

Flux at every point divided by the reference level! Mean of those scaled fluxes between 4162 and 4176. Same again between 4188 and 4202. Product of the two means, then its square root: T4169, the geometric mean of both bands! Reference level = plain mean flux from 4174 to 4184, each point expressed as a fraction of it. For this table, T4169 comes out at 0.99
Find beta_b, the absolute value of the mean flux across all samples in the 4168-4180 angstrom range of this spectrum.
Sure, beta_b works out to 0.82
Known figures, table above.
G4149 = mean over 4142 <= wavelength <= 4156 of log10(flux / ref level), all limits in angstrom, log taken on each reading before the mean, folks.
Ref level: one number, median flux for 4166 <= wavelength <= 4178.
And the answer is -0.006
